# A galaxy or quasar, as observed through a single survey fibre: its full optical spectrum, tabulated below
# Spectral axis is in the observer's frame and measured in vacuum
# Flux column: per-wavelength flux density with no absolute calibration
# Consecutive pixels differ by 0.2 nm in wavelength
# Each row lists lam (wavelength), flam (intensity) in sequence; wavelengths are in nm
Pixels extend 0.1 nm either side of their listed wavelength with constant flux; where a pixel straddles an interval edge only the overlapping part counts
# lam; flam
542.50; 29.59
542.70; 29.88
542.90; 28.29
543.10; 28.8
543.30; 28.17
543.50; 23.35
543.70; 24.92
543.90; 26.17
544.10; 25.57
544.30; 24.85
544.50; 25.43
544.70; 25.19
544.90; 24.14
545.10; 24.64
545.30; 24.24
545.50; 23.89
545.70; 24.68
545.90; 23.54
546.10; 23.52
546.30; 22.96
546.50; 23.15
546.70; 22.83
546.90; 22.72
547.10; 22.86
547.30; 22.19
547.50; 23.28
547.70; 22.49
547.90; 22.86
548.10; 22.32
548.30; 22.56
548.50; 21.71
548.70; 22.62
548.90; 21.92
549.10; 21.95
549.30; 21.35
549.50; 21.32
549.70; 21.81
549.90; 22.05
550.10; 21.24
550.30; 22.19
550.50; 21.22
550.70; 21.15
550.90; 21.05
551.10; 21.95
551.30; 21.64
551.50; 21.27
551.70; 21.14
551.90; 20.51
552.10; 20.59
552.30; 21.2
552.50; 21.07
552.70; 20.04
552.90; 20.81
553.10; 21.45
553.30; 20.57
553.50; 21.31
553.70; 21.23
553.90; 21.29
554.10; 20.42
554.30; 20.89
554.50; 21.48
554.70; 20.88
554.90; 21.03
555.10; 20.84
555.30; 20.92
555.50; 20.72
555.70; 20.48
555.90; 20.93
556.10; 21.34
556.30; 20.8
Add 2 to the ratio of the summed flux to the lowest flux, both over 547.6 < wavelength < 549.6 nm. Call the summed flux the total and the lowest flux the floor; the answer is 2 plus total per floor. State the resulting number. 12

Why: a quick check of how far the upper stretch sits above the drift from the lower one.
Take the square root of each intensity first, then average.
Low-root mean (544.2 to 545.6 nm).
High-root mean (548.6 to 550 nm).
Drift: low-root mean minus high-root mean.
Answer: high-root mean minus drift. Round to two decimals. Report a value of 4.39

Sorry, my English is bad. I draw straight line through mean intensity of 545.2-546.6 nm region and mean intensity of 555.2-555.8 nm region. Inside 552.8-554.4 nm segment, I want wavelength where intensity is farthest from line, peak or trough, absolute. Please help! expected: 553.30 nm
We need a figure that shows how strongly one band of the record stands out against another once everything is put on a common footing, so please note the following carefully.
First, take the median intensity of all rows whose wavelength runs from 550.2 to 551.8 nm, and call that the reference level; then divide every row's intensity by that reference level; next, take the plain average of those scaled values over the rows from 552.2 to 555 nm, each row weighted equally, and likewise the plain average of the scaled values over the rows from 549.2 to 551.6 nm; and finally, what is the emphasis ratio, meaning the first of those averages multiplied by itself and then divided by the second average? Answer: 0.96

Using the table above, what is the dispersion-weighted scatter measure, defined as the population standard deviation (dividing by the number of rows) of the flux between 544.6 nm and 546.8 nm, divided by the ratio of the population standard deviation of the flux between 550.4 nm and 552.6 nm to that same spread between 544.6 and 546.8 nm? 1.4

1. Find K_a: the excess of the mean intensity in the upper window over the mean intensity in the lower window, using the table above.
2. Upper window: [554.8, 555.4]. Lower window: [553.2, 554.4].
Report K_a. 0.0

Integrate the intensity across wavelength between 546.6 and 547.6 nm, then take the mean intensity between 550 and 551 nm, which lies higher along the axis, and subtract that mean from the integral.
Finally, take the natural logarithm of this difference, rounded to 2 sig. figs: 0.34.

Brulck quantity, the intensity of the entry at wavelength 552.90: 20.81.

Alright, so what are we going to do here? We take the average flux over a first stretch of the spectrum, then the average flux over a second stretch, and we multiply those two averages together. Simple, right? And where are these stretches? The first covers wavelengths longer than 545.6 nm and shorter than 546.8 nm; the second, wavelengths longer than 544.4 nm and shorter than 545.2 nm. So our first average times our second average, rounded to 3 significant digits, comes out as 583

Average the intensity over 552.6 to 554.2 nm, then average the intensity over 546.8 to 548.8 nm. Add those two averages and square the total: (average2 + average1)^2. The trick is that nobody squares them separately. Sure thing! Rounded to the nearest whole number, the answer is 1888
